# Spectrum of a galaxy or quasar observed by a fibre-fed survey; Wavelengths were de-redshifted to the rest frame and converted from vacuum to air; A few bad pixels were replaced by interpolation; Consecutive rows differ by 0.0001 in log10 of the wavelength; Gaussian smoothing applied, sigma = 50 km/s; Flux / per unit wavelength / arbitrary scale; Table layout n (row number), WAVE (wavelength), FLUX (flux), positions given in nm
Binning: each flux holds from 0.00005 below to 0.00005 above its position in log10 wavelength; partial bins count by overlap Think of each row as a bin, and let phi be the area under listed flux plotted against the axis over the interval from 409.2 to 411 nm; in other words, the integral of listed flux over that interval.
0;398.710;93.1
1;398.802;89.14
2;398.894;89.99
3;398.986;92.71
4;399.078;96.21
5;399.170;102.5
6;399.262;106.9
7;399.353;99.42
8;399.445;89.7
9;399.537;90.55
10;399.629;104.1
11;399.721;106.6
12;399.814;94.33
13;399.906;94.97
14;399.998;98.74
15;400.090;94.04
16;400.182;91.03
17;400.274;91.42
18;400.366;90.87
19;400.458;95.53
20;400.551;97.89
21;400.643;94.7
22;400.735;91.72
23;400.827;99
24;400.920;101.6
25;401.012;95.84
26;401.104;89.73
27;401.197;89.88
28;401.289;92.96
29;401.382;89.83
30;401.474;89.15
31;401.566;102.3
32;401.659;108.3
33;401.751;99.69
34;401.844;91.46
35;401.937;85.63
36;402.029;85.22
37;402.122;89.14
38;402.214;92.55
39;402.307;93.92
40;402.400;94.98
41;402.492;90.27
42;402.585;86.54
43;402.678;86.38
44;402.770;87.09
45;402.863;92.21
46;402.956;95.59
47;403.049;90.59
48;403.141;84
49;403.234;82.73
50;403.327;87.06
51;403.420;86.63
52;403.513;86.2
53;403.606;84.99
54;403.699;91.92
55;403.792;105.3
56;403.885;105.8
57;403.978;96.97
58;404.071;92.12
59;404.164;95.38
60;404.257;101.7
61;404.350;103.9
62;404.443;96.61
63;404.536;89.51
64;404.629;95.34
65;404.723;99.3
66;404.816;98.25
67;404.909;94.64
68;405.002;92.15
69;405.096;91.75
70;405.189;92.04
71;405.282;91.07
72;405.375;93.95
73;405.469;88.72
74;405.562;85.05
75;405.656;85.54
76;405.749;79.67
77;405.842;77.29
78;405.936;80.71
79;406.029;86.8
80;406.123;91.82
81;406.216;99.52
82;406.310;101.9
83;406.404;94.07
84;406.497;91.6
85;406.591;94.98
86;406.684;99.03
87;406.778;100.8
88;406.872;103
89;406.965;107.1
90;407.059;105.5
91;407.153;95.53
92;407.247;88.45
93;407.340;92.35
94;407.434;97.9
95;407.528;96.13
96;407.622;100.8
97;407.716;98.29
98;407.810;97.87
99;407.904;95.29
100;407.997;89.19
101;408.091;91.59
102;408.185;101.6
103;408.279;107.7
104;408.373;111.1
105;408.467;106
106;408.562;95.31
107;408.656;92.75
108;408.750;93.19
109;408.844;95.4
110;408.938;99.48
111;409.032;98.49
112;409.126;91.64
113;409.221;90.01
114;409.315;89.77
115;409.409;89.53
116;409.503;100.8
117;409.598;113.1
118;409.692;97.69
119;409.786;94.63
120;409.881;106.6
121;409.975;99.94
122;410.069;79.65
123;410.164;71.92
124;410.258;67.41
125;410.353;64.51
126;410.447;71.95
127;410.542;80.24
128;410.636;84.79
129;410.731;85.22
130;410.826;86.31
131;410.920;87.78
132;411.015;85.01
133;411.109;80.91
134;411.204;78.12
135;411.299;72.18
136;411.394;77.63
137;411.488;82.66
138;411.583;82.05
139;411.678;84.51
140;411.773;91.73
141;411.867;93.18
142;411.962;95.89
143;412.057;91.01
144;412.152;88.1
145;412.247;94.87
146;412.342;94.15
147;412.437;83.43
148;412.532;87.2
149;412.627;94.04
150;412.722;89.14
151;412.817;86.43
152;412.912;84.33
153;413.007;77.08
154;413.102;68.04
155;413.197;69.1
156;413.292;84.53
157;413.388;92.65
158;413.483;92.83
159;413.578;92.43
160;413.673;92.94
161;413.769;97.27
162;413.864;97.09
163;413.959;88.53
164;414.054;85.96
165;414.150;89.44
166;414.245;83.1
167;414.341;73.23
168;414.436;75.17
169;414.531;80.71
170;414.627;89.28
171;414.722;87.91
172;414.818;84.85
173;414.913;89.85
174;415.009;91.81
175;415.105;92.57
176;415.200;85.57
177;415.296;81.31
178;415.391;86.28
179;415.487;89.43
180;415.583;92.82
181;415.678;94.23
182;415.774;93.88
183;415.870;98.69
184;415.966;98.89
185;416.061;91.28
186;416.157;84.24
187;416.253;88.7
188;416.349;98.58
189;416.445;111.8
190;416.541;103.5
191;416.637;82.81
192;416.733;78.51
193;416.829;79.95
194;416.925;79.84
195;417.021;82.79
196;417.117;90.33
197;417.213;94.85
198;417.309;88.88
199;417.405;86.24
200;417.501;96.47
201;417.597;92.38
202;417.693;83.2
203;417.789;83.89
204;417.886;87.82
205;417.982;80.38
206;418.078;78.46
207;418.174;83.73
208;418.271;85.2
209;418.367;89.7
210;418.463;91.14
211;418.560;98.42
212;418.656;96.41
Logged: 157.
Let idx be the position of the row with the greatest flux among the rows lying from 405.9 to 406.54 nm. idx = 406.310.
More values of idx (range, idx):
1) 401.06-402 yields 401.659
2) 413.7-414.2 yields 413.769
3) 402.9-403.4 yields 402.956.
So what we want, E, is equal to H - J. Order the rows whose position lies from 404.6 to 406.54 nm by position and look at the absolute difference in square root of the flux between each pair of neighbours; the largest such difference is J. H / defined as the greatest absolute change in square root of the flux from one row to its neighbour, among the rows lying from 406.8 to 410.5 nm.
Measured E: 0.68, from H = 1.072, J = 0.40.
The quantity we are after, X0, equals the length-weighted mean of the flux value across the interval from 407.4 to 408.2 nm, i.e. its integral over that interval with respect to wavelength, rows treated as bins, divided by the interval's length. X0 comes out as 96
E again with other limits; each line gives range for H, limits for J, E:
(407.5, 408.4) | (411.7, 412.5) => -0.06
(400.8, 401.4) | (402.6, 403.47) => -0.04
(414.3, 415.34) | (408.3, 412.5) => -0.61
